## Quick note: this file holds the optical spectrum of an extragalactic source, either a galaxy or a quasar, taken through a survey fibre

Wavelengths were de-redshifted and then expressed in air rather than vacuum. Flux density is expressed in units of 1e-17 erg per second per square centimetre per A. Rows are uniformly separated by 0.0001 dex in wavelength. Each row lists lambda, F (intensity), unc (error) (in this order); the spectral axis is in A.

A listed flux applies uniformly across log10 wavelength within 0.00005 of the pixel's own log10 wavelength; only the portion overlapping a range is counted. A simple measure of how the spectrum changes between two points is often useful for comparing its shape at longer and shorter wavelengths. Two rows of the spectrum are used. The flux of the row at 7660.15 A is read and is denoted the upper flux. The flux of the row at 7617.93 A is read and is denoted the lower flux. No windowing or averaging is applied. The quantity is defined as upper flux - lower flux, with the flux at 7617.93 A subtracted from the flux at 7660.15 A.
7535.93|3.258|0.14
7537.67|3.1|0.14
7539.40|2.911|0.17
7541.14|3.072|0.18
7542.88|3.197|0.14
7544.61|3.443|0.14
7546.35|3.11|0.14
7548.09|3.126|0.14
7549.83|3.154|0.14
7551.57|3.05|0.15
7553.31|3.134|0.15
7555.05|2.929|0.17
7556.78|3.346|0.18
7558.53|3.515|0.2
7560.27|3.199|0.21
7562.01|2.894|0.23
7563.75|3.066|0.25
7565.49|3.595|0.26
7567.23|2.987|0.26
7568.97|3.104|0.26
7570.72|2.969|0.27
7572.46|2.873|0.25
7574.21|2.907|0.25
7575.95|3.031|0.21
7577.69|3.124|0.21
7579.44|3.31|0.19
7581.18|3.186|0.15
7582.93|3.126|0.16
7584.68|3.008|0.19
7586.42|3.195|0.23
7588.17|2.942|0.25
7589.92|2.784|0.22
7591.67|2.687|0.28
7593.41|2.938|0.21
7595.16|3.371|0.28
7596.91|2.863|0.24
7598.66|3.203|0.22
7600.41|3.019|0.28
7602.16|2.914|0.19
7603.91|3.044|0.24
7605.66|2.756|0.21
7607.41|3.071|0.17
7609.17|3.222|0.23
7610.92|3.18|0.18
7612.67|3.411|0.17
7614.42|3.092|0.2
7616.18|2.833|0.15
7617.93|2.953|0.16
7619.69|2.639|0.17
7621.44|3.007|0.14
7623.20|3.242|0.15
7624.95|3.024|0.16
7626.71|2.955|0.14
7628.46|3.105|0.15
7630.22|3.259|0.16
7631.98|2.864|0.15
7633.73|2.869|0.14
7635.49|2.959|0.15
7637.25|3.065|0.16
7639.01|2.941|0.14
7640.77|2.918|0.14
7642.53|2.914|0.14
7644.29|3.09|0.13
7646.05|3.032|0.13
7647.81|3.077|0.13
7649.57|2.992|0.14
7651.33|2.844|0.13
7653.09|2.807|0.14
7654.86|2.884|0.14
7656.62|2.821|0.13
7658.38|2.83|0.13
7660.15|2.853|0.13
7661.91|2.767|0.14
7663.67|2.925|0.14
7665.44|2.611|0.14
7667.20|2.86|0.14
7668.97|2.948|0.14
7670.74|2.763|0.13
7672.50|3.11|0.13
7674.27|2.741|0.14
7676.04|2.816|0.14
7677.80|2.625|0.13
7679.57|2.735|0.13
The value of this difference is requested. -0.10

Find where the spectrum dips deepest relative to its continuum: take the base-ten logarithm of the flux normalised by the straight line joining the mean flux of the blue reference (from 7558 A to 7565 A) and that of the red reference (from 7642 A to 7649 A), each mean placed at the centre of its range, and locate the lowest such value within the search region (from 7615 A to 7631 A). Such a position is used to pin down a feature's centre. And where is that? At 7619.69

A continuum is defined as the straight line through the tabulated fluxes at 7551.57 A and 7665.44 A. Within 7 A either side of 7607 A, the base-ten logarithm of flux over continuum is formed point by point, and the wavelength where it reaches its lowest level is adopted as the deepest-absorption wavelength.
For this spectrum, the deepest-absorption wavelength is 7605.66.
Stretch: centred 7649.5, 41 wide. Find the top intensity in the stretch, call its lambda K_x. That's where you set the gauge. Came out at 7630.22 A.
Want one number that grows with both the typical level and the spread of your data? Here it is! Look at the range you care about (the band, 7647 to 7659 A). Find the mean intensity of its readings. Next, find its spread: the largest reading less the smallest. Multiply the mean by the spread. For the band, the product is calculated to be 0.78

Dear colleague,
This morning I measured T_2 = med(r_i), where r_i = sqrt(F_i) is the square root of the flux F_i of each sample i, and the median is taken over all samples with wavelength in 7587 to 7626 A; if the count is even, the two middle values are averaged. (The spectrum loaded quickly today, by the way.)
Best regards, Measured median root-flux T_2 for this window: 1.74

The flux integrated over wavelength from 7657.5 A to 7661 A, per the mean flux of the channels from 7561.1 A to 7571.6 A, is 3.2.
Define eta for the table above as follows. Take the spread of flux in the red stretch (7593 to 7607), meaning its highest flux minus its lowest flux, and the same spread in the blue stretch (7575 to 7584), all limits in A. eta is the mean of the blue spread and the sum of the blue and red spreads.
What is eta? 0.59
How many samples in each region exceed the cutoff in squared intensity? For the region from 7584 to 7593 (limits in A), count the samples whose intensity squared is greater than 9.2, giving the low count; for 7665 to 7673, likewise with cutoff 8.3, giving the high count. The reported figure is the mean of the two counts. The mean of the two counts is 1.5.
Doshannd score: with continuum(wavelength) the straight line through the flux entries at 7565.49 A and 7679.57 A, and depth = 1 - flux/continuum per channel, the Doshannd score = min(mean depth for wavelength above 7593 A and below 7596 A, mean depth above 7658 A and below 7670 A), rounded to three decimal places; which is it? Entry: 0.009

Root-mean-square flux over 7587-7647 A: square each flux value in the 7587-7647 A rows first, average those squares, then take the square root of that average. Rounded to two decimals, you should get 3.01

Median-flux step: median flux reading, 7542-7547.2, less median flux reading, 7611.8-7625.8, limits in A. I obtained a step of 0.18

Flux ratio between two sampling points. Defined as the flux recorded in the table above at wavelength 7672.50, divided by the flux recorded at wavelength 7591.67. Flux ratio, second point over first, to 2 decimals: 1.16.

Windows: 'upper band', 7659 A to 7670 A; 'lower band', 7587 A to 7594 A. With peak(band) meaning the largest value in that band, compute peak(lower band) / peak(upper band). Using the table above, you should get 1.00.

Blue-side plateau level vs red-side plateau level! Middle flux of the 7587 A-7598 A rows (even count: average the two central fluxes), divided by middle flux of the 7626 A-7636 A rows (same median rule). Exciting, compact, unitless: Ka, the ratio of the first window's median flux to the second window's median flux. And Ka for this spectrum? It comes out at 0.98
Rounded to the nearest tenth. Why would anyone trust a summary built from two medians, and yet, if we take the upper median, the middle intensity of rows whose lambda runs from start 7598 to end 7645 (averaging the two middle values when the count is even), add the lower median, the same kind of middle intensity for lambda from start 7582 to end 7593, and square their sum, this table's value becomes 35.9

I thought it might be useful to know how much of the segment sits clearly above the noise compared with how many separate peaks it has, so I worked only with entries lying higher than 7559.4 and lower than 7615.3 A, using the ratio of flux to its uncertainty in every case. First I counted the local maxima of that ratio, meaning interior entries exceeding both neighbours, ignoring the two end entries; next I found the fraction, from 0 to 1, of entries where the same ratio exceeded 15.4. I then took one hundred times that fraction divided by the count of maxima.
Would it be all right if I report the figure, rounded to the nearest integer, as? 3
